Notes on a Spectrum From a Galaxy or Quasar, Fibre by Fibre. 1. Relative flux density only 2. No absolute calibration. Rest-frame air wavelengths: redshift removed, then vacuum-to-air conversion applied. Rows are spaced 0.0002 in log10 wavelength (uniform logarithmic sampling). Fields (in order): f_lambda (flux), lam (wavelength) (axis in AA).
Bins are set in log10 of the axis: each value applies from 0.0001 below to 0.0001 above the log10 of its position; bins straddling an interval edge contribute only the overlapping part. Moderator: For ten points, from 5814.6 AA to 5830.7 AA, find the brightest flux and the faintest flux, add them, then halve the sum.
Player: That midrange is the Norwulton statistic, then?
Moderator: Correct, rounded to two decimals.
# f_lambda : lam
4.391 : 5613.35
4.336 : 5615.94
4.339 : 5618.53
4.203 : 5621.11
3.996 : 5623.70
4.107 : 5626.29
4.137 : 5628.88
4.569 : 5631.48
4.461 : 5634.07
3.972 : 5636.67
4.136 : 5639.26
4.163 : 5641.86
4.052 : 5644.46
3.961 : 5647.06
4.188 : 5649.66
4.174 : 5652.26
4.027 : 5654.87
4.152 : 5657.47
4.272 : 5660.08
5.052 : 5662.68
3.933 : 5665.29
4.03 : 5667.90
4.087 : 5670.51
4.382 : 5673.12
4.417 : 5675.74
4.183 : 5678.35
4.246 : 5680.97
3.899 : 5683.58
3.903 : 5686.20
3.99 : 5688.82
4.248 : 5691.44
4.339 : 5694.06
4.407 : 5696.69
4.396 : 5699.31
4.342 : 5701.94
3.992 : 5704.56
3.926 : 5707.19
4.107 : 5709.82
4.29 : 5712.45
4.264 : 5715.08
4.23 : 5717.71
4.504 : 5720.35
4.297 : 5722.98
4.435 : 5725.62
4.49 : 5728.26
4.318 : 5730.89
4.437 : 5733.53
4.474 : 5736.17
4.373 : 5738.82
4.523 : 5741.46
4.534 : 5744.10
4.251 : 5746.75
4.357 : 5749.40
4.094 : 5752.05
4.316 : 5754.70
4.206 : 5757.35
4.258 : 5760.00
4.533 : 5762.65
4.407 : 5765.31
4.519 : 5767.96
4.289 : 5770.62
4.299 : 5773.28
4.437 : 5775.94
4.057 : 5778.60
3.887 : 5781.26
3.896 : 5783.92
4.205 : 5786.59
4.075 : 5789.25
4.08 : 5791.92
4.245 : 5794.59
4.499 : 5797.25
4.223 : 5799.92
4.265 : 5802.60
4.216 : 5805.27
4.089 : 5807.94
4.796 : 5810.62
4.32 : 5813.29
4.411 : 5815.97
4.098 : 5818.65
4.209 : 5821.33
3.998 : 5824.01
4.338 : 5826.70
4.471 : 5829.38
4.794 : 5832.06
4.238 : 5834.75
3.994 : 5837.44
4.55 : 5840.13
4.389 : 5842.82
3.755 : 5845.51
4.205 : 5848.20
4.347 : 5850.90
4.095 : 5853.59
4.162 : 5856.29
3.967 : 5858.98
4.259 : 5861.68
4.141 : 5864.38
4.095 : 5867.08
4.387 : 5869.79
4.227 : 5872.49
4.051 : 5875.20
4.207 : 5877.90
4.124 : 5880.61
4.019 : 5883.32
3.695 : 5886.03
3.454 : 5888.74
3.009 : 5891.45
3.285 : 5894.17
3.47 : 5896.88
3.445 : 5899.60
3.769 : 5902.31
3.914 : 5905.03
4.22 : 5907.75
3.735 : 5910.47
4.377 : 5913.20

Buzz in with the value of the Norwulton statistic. 4.23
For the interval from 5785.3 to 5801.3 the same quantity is 4.29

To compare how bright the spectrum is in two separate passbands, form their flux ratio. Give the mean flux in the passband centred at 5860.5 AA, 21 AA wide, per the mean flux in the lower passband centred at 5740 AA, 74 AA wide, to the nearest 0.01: 0.97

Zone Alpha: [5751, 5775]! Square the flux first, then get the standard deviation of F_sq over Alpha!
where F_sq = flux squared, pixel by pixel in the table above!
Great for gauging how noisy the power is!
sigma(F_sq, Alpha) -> 1.2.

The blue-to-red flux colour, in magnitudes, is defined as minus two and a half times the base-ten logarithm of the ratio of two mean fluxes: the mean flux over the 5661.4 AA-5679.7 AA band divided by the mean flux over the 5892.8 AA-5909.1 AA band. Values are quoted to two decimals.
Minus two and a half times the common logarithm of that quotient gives -0.17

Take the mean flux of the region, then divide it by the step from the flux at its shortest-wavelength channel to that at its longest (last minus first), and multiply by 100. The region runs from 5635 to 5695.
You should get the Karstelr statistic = 1135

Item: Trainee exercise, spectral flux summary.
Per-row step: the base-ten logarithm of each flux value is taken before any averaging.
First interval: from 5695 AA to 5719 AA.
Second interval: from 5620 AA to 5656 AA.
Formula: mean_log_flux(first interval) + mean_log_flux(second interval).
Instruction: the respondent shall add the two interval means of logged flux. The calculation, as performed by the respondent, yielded 1.24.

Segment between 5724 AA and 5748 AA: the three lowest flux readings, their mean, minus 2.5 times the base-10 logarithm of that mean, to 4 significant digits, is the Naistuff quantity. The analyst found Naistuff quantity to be -1.587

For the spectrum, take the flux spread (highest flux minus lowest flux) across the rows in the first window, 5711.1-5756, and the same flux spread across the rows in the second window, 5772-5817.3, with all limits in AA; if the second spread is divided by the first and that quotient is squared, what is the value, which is 4.3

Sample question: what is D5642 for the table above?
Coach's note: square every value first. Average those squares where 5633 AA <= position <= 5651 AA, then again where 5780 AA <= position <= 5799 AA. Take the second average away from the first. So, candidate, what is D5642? 0.0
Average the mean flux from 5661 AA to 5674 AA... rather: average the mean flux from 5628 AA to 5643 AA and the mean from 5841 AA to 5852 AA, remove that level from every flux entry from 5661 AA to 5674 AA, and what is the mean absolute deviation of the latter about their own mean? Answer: 0.34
